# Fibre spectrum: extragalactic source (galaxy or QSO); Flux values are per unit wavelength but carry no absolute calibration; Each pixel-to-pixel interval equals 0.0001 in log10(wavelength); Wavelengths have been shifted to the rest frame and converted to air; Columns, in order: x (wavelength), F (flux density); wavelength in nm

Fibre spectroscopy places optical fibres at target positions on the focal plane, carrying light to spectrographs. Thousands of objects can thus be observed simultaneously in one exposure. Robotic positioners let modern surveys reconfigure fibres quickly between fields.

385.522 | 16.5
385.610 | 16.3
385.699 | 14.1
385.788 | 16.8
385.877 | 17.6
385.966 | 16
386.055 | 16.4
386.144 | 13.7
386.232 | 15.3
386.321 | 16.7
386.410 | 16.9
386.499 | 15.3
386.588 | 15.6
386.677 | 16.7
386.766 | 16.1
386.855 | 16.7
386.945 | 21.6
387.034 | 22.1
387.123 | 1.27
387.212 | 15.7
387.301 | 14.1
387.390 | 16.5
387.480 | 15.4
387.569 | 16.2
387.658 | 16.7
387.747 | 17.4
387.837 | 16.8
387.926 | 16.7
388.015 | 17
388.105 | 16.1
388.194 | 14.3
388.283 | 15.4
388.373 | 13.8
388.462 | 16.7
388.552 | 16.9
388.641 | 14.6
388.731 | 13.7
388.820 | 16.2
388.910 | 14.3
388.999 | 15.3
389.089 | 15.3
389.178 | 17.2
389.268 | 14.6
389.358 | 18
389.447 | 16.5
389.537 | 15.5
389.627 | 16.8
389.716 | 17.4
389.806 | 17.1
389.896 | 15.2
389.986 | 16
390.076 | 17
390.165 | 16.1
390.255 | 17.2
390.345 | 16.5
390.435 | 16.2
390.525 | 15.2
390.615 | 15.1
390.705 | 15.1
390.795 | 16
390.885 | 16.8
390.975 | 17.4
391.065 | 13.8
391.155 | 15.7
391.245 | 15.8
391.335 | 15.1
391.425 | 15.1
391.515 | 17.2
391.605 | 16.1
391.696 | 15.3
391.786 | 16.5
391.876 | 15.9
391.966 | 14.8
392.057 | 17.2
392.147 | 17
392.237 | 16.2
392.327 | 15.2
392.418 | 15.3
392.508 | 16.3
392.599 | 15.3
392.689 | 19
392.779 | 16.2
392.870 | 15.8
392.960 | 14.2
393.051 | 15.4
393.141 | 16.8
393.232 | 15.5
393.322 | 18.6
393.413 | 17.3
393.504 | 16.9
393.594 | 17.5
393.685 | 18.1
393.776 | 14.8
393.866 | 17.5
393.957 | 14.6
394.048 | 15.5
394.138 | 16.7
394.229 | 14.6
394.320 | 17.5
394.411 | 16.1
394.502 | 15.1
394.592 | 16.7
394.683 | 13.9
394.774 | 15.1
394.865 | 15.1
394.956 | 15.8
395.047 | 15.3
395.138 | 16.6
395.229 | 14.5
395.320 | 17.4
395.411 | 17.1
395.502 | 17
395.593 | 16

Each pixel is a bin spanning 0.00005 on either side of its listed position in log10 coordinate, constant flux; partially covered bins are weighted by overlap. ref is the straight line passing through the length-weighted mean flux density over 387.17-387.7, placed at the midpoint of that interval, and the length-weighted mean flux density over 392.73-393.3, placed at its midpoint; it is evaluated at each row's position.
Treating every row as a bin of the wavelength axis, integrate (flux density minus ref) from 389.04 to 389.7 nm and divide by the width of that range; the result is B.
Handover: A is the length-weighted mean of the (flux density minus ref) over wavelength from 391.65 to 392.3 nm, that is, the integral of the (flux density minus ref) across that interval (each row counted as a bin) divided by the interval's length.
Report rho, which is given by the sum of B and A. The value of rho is 0.8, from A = 0.30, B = 0.5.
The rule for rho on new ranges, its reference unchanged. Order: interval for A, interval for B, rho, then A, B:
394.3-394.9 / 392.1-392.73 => 0.3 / -0.25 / 0.5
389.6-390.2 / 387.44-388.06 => 1.6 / 0.73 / 0.8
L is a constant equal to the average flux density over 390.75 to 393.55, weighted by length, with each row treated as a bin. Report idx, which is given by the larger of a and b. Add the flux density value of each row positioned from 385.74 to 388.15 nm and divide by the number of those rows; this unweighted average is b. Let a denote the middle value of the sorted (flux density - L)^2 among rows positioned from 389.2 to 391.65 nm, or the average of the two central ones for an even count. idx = 16.1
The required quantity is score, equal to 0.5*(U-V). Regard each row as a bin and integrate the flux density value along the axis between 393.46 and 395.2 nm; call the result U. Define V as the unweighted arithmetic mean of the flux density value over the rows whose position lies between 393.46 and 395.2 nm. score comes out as 5.90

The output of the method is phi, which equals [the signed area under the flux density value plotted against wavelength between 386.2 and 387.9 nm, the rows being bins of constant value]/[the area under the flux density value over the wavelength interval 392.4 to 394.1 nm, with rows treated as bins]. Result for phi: 0.97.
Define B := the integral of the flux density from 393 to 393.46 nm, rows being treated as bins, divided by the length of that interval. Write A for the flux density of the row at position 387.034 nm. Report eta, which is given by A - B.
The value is 5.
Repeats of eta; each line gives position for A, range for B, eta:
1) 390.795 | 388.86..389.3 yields 1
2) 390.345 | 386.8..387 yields -3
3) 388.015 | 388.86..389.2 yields 2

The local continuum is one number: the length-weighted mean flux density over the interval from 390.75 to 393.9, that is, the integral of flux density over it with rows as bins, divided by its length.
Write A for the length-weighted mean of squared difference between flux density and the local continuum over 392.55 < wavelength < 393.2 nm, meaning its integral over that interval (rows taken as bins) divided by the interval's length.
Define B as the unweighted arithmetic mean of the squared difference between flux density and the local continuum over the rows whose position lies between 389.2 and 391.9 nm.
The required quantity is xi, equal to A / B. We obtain 2.1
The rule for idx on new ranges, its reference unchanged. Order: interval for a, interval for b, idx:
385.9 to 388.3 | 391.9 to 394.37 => 16.3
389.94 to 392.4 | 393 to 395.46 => 16.1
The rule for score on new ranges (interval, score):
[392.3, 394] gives 5.72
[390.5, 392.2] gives 5.56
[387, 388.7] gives 5.36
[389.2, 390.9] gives 5.68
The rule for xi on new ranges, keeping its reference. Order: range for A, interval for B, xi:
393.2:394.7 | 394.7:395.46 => 1.6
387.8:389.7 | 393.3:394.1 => 0.8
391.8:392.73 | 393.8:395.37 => 0.9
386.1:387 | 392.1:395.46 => 2.8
